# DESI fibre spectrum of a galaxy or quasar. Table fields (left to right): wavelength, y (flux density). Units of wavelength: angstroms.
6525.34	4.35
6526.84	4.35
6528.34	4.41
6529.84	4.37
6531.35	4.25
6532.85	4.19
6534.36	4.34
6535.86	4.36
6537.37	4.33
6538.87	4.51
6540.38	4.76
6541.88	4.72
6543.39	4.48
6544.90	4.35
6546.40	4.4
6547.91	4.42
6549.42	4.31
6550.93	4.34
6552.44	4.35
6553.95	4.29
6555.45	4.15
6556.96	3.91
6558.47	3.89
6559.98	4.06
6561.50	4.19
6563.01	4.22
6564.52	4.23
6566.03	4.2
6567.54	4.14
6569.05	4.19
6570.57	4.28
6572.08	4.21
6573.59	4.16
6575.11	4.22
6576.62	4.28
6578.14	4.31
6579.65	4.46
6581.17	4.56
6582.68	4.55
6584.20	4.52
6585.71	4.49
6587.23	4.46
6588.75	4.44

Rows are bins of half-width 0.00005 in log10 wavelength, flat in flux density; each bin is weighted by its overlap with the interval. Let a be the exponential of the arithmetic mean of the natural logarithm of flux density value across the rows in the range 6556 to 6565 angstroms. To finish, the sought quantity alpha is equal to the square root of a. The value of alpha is 2.020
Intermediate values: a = 4.1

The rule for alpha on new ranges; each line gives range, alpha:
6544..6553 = 2.088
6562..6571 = 2.052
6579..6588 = 2.123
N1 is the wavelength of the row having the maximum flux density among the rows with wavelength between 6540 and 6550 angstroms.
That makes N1 6540.38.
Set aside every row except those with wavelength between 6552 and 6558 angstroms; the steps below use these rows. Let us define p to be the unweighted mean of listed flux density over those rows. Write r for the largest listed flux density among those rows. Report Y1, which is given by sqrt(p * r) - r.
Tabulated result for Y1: -0.09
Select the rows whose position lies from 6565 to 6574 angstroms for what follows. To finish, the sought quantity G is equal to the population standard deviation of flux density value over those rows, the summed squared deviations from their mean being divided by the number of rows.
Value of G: 0.04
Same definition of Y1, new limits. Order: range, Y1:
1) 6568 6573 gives -0.03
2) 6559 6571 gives -0.05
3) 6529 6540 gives -0.09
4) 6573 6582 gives -0.12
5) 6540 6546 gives -0.09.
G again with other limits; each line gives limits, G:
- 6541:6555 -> 0.12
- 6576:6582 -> 0.11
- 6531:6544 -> 0.19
